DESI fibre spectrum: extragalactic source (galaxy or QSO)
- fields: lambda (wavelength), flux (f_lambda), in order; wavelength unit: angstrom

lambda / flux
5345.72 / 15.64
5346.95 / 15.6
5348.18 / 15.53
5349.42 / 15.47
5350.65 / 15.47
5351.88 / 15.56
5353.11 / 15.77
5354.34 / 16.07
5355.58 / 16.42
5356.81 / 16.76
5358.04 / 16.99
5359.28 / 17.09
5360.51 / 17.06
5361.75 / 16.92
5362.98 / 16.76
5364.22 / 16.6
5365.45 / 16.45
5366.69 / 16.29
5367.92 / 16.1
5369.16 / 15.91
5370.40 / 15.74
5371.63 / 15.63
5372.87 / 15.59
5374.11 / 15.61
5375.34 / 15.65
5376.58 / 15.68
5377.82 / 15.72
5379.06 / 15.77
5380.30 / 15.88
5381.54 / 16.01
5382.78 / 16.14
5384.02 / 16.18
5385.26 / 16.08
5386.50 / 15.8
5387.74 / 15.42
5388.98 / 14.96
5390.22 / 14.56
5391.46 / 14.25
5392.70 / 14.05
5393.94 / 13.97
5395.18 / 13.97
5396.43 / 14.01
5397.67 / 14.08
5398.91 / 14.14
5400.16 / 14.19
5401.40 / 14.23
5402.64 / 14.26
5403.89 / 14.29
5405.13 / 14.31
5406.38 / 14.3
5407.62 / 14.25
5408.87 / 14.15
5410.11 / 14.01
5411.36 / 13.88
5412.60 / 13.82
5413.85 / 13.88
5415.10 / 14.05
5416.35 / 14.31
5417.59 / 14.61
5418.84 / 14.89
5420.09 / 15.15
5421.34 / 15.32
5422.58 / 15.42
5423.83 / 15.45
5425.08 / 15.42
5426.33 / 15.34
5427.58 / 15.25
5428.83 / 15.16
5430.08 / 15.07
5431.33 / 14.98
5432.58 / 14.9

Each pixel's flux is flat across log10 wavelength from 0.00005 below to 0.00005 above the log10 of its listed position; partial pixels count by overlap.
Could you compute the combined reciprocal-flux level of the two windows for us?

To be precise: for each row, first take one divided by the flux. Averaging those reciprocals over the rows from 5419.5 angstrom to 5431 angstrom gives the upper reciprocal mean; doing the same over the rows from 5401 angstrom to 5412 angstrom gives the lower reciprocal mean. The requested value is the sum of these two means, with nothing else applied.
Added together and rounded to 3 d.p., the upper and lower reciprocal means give 0.136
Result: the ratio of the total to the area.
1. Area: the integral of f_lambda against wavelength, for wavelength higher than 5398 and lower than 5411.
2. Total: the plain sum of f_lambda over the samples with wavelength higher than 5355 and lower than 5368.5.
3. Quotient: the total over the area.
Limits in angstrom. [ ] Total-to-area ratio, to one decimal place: 1.0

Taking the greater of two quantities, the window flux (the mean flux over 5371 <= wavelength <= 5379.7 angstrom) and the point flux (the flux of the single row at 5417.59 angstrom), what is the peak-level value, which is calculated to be 15.7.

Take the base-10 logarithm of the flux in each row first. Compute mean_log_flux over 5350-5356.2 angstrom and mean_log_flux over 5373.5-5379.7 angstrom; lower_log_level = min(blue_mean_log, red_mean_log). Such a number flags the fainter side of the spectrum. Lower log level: 1.20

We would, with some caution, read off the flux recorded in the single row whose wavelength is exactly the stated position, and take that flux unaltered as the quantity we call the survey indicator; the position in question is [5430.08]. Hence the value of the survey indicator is 15.07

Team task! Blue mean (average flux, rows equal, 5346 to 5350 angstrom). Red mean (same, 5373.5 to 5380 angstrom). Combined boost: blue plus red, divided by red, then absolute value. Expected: 1.99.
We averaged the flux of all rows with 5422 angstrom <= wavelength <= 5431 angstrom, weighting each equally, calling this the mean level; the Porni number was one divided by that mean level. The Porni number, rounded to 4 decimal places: 0.0654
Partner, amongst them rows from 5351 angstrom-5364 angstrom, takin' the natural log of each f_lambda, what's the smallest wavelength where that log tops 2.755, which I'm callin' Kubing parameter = 5353.11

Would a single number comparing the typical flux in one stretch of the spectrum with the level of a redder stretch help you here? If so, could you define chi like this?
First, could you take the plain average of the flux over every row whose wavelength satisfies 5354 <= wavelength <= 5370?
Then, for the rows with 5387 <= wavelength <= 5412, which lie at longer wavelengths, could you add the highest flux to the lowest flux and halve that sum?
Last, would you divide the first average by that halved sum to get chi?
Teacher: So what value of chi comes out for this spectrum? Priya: 1.13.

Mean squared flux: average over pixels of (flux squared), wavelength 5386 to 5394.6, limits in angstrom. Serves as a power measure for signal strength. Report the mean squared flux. 217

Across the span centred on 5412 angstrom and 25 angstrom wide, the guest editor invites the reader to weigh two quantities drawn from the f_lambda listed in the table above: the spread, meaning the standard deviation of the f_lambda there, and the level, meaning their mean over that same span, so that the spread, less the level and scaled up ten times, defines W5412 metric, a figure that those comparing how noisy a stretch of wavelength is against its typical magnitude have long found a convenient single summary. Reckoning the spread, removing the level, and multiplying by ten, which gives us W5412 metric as -139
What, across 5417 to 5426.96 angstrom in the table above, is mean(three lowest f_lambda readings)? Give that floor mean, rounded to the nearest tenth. 14.9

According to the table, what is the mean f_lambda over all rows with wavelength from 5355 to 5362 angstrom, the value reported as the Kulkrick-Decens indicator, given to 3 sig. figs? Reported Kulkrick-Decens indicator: 16.9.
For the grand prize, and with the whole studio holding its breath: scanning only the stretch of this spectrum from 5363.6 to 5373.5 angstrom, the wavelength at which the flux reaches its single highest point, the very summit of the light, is 5364.22 angstrom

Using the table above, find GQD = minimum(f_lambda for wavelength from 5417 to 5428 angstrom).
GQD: 14.61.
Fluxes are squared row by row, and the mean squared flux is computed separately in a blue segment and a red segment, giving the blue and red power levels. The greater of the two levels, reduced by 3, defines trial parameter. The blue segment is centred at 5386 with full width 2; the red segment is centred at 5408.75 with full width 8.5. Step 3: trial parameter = 251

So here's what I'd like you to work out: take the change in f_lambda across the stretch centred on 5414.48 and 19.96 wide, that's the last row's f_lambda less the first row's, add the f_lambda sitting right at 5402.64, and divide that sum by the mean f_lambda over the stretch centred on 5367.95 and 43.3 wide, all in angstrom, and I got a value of 0.96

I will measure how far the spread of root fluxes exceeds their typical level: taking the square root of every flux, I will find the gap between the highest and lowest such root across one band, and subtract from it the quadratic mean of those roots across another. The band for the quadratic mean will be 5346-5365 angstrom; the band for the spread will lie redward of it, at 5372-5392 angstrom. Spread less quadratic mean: -3.79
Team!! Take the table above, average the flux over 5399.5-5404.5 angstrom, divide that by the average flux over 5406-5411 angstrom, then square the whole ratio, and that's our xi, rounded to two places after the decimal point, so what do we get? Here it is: 1.01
